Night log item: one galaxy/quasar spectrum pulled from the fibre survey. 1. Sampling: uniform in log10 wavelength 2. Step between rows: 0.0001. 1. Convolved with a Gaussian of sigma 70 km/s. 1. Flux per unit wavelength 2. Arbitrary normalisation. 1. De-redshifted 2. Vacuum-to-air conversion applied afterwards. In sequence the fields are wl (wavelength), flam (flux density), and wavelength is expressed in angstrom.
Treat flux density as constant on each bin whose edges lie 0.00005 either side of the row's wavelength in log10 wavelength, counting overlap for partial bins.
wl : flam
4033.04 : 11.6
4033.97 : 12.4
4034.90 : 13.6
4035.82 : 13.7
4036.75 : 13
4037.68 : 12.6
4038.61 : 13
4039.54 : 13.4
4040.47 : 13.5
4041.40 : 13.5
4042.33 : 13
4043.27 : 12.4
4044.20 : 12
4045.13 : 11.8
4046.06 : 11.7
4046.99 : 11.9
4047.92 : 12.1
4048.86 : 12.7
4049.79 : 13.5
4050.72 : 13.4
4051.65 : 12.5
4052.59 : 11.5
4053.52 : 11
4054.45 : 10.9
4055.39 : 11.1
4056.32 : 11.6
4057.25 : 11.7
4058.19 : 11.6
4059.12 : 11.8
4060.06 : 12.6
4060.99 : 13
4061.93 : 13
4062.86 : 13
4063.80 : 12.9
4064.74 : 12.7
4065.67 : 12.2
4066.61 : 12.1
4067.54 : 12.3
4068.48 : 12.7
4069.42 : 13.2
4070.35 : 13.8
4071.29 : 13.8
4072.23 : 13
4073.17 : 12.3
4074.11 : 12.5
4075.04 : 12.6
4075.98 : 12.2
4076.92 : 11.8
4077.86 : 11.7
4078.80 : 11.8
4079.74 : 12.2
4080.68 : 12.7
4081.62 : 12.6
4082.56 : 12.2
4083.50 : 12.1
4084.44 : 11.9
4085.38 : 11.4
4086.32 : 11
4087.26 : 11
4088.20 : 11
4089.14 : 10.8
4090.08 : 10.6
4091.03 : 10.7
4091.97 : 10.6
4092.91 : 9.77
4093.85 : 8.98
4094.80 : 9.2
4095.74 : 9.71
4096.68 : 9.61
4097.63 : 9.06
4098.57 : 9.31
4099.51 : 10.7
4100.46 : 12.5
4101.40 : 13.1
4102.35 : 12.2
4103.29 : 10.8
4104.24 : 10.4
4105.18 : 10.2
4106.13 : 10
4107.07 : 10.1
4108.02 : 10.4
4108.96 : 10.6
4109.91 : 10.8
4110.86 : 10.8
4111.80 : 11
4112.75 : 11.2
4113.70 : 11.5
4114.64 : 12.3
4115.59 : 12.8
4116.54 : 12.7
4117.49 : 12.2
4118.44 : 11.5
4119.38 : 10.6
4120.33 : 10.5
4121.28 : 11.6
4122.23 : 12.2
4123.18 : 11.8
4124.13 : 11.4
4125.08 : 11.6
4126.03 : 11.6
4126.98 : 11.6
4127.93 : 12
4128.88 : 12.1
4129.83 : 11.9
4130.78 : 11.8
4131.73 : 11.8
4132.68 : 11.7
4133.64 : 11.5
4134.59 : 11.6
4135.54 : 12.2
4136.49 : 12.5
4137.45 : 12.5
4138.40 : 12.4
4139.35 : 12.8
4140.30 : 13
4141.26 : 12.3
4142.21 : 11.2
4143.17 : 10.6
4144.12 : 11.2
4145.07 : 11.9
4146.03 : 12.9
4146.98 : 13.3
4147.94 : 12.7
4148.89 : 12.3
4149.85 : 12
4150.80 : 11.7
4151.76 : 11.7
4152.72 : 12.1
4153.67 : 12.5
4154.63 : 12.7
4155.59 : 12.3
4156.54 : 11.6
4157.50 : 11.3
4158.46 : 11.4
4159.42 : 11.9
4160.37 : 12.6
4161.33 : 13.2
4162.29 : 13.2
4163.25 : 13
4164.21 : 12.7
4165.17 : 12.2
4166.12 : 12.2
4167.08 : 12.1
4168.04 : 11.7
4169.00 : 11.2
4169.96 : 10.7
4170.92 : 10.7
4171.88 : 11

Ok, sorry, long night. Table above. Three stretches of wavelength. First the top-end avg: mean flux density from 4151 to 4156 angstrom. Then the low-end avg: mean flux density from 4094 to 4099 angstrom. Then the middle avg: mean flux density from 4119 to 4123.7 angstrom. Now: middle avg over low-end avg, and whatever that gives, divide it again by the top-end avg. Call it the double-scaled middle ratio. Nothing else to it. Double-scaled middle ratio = 0.099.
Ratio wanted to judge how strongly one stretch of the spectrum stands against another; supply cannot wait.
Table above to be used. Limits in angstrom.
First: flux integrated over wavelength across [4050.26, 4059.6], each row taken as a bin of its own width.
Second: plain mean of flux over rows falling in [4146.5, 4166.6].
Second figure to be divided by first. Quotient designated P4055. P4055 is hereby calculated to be 0.11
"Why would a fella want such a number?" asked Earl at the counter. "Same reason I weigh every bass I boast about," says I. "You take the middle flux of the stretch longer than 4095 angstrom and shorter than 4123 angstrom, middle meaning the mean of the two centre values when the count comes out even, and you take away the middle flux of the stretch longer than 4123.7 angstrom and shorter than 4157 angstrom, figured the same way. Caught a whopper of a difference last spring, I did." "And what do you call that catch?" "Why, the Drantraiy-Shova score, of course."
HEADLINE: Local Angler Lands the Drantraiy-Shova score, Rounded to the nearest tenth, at -1.2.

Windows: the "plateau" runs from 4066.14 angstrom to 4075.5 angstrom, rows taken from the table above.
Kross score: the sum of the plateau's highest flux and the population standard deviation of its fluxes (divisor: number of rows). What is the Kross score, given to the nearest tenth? 14.4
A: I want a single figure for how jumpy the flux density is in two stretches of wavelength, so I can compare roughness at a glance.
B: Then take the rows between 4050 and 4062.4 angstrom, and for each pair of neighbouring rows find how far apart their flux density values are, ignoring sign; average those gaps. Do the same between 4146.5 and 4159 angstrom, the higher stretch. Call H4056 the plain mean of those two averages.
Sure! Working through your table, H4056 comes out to 0.371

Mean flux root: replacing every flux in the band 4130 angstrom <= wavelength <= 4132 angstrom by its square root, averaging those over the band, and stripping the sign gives 3.44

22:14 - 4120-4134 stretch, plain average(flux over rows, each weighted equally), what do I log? 11.7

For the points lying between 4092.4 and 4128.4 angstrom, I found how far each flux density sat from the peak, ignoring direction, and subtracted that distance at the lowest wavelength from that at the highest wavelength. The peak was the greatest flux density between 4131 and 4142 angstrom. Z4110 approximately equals -2.2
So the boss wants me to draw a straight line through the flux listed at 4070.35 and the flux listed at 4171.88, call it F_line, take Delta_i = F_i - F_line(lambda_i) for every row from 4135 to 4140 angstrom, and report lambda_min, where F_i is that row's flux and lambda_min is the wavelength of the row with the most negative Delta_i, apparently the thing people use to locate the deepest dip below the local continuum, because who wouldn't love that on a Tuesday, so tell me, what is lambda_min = 4135.54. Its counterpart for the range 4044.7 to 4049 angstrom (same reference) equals 4046.06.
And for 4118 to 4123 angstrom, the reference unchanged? 4120.33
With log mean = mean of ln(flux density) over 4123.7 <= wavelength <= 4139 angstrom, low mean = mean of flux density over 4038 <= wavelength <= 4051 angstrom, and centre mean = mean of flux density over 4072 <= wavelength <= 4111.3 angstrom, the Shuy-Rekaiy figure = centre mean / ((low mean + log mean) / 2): 1.46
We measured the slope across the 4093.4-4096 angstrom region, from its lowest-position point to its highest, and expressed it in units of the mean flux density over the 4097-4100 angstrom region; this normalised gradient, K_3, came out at 0.04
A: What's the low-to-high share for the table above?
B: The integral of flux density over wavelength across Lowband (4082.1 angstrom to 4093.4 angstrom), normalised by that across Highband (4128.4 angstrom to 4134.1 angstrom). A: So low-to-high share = 1.9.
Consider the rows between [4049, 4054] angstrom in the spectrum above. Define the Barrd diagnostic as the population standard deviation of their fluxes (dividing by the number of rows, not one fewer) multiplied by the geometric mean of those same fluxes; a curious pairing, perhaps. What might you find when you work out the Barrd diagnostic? 12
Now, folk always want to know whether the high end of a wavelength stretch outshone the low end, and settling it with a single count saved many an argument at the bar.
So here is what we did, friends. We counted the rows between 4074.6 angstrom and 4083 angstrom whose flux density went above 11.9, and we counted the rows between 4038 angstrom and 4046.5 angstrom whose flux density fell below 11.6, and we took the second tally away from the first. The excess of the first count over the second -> 6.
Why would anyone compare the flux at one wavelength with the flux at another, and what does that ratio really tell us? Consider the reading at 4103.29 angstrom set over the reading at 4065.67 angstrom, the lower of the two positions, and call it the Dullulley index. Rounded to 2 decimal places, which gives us 0.89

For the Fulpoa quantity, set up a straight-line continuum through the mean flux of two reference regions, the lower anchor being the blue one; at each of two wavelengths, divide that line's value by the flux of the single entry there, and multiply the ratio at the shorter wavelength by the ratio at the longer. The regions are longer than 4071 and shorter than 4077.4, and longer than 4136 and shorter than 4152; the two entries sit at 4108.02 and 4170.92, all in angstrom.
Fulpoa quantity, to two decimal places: 1.34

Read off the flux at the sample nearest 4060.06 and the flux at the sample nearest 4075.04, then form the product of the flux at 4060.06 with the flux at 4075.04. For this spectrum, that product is 159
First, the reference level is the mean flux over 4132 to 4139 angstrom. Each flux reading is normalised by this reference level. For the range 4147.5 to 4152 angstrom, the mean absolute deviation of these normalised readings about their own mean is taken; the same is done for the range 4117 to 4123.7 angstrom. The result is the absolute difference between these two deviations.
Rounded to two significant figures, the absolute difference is 0.016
